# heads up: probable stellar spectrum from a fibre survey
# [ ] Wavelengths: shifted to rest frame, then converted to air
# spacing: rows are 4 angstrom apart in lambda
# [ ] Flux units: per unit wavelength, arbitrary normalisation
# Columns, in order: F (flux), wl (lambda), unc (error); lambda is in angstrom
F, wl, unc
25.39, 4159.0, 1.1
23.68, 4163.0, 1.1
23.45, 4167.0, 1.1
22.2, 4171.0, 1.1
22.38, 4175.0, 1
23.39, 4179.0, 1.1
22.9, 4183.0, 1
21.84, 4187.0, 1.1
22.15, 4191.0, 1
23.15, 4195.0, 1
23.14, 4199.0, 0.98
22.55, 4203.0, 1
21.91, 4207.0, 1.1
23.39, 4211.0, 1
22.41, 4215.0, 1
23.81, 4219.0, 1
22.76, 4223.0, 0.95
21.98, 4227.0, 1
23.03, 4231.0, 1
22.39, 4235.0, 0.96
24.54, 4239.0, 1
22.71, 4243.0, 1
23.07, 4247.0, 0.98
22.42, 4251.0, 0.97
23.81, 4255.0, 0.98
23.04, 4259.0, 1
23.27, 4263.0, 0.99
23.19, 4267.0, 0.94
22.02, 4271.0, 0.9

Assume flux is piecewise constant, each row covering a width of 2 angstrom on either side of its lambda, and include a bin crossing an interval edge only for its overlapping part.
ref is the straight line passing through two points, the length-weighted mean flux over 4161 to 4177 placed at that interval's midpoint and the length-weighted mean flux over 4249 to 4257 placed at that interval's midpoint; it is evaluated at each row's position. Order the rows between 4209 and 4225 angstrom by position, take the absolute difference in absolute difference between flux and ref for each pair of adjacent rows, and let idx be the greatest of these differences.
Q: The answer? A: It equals 0.48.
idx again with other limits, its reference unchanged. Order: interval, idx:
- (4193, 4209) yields 0.65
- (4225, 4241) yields 1.04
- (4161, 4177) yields 0.24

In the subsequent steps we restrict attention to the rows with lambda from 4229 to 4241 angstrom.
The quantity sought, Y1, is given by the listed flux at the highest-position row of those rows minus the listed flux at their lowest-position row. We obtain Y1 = 1.5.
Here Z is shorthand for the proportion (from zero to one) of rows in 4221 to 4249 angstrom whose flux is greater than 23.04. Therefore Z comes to 0.286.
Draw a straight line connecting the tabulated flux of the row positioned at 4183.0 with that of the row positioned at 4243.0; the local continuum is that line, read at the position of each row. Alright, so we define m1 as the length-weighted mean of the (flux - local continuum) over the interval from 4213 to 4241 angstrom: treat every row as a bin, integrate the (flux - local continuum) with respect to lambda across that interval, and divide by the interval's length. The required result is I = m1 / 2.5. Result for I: 0.09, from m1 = 0.2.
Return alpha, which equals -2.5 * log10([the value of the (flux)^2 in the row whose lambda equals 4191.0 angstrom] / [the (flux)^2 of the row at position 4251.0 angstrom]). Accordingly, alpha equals 0.03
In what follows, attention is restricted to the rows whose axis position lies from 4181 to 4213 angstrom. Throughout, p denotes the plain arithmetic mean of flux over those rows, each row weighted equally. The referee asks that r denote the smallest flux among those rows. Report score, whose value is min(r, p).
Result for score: 21.8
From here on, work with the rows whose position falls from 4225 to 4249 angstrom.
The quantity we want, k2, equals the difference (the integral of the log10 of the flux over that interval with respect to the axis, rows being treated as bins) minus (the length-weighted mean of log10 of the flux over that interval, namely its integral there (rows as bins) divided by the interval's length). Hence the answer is 31.3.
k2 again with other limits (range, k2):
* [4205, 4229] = 31.2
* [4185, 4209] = 31.1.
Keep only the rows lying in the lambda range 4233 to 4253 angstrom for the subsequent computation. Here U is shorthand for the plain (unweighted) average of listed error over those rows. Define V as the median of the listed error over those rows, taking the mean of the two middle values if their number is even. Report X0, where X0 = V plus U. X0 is 1.96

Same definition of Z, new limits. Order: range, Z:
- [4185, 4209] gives 0.333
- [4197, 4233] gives 0.333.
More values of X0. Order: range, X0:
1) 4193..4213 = 2.02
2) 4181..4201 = 2.02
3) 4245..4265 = 1.96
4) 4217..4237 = 1.98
